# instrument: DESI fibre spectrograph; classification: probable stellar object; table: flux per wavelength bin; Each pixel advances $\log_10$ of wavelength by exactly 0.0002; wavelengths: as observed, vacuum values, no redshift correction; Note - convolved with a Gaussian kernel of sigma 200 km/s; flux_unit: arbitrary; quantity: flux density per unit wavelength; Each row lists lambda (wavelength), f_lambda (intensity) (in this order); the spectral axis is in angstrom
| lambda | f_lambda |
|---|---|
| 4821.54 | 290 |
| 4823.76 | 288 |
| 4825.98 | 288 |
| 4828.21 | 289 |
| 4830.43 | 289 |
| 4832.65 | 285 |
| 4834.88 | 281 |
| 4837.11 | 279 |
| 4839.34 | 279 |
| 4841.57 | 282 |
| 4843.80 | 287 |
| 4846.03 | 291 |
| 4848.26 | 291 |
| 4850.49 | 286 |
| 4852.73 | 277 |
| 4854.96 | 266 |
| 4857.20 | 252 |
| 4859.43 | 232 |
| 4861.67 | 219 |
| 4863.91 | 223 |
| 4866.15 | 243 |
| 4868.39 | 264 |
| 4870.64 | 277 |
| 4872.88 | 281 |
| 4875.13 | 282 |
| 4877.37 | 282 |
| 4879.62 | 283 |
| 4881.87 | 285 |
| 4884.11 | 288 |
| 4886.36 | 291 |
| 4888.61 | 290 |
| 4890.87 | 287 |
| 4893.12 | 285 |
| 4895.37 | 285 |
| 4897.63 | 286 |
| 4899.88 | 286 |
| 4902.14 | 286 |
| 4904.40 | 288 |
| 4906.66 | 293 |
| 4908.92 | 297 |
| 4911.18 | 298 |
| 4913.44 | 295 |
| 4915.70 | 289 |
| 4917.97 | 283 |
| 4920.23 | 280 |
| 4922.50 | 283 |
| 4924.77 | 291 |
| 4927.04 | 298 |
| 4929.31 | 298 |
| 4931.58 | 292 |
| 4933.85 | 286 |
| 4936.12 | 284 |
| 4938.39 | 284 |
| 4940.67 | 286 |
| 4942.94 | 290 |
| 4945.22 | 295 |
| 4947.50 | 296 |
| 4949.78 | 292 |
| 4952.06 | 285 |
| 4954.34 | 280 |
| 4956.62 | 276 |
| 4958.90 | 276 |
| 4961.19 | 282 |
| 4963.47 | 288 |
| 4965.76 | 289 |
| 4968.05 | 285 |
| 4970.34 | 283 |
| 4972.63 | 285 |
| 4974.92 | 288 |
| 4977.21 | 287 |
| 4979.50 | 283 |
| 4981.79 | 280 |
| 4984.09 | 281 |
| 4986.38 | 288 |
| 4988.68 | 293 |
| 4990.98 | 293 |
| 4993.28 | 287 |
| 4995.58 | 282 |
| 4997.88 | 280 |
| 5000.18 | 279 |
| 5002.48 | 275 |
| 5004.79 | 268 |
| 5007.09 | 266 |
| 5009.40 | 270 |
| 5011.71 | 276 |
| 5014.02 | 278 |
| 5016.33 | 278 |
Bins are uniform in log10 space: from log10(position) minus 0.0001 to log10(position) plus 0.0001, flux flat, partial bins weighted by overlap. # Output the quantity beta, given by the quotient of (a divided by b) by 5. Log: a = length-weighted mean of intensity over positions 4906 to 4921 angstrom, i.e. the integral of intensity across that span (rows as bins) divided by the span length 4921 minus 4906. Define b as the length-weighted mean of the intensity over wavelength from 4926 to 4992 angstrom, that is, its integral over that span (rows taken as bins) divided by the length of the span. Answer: 0.203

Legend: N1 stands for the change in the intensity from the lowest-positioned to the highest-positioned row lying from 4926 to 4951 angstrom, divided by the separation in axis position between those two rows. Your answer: -0.26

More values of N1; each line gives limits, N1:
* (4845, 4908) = 0.03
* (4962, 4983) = -0.44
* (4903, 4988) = 0.00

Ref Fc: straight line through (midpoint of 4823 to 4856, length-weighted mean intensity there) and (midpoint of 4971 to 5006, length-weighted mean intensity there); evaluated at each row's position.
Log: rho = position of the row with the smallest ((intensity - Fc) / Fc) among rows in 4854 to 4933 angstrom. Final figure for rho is 4861.67 angstrom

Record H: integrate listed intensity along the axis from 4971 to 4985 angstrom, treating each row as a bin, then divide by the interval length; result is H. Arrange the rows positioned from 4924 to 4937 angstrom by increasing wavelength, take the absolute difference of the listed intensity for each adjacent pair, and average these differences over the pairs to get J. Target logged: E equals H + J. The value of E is 288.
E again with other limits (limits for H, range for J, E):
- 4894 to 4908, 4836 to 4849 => 290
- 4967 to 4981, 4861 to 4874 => 298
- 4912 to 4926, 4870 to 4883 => 289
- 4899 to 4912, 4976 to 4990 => 295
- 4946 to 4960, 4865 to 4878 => 292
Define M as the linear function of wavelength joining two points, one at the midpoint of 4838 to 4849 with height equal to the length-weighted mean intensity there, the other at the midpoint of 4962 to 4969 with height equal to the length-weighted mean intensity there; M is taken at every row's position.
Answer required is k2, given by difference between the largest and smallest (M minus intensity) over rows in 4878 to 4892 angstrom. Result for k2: 7.9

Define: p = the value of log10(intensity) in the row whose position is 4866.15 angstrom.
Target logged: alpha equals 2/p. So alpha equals 0.838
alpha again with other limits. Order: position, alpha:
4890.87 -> 0.814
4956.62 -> 0.819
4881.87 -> 0.815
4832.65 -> 0.815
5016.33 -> 0.818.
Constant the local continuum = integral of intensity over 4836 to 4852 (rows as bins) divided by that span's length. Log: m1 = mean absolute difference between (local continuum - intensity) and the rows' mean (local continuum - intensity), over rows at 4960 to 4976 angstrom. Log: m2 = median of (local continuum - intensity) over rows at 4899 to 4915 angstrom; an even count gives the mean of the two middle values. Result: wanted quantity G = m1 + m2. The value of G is -6.0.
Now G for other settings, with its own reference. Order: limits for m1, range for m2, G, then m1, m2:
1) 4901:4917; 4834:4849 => 6.7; 4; 2.8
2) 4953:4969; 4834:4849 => 7.1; 4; 2.8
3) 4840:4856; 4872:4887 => 8.5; 7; 1.8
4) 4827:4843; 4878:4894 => 1.4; 4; -2.2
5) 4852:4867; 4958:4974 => 17.3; 18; -0.2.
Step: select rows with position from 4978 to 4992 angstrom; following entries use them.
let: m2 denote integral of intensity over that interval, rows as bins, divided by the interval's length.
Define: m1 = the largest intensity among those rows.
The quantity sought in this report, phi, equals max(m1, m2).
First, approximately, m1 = 293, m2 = 286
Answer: 293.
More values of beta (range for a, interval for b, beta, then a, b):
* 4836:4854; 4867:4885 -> 0.203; 284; 280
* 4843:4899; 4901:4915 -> 0.187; 273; 293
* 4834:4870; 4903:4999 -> 0.185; 266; 287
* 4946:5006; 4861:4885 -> 0.213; 284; 267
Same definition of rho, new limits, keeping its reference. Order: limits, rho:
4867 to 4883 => 4868.39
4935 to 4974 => 4956.62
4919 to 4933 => 4920.23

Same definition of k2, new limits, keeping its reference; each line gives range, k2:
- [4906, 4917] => 9.1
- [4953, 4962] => 6.0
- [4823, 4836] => 8.1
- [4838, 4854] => 14.1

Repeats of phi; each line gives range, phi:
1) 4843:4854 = 291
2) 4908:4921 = 298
